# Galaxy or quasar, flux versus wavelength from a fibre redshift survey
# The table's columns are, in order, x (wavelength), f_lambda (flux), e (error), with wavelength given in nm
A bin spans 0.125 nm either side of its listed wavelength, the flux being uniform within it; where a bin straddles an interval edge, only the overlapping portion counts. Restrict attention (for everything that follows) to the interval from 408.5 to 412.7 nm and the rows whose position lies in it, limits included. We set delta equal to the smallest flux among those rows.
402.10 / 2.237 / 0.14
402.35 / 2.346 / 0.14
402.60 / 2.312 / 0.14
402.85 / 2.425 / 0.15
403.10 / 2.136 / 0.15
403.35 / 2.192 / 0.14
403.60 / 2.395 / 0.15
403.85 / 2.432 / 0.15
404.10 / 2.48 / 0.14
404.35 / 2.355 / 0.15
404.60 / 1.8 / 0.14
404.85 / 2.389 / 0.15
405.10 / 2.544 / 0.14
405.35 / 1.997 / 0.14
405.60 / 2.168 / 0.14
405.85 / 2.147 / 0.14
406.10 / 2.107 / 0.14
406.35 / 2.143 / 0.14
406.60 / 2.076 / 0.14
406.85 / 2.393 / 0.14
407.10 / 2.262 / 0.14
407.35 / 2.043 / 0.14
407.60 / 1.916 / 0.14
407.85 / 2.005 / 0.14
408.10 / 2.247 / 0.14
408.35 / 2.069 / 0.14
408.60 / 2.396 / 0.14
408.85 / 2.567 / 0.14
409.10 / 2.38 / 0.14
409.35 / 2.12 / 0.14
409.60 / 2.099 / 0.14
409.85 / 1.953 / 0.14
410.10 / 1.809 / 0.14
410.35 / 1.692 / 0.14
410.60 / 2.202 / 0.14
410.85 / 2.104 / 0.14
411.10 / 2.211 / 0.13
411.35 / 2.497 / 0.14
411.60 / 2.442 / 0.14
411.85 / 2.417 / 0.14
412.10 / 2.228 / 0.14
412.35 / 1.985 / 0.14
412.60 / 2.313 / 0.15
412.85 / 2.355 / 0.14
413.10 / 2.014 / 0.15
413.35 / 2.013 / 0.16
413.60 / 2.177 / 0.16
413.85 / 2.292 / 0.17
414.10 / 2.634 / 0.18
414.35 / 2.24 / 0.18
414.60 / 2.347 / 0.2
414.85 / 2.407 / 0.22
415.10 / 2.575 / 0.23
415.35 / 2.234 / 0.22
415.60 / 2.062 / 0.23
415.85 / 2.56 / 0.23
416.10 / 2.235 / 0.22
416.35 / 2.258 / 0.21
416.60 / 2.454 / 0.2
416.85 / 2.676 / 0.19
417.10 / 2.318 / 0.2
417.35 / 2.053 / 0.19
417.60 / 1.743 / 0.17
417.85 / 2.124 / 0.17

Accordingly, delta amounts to 1.692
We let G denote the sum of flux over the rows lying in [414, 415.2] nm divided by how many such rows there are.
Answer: 2.44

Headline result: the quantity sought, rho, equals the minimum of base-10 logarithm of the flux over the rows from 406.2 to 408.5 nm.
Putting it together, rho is 0.282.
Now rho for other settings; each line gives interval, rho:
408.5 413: 0.228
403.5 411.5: 0.228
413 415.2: 0.304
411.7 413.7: 0.298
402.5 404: 0.330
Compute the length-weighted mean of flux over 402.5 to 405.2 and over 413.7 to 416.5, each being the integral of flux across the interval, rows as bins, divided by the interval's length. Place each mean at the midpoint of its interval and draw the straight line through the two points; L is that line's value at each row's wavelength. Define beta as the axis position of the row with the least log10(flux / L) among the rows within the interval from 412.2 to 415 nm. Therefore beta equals 412.35 nm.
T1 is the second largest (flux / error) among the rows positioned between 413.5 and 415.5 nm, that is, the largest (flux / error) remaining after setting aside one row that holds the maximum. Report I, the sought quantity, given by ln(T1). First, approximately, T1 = 13.6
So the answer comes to 2.61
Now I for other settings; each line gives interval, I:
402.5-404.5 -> 2.80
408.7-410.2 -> 2.83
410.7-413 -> 2.86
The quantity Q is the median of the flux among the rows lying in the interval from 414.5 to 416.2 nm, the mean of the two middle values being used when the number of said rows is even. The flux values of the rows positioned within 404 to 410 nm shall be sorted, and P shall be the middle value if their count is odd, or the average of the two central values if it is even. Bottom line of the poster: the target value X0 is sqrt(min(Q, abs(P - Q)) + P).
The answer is 1.53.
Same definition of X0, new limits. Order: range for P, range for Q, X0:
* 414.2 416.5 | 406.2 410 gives 1.55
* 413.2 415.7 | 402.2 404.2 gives 1.54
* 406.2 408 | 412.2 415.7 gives 1.51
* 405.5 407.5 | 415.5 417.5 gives 1.51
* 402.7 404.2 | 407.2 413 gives 1.62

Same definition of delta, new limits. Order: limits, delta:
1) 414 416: 2.062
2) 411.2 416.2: 1.985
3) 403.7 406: 1.8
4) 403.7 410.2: 1.8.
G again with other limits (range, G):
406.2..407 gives 2.20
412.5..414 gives 2.19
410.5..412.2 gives 2.30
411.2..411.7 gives 2.47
